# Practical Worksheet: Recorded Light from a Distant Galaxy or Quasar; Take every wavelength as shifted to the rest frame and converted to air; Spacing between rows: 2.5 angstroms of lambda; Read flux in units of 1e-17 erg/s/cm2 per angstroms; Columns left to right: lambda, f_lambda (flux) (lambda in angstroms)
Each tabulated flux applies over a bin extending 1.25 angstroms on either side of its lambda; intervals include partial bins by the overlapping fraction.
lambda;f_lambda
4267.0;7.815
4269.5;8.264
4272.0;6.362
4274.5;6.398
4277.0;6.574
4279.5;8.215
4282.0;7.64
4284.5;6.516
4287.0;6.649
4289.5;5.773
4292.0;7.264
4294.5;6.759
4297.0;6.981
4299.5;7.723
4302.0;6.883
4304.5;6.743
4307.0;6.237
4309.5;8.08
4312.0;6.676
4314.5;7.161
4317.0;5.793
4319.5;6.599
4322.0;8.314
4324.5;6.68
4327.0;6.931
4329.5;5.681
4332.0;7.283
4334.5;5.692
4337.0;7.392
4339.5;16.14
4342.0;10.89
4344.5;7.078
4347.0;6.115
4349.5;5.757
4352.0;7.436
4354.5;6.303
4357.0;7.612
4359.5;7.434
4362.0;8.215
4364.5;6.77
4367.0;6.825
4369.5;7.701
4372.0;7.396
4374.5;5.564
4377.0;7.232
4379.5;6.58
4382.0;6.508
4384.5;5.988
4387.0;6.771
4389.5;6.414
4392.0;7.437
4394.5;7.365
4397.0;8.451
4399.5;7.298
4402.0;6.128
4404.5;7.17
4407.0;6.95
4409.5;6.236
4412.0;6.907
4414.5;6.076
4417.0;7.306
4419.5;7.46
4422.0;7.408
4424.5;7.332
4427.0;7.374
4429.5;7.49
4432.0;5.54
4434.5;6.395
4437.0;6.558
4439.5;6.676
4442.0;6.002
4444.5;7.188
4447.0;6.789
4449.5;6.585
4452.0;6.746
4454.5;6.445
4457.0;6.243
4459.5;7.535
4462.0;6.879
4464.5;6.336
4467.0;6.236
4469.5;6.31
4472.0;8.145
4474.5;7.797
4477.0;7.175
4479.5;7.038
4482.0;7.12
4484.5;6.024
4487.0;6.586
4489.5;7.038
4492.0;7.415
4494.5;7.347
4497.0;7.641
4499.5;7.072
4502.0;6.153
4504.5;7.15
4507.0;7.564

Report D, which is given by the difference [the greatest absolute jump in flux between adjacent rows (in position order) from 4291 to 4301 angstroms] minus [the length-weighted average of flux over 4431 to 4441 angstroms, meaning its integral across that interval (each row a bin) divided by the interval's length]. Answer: -5.6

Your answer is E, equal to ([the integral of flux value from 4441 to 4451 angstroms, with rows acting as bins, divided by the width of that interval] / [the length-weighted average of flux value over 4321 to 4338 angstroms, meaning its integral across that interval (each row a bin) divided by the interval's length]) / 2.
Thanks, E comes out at 0.49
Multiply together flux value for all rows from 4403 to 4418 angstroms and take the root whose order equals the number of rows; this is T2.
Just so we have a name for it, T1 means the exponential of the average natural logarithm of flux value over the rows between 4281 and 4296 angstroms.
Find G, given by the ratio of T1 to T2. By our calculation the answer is 1.00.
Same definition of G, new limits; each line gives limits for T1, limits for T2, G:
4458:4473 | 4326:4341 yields 0.90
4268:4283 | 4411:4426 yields 1.02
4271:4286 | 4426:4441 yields 1.04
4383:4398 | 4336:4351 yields 0.85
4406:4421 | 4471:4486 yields 0.95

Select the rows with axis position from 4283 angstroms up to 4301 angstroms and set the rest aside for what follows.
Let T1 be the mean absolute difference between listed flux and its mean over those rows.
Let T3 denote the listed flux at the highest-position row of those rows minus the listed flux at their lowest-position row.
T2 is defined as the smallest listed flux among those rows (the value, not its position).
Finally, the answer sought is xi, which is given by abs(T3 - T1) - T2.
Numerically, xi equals -5.01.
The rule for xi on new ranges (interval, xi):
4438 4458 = -5.30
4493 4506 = -5.59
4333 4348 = -3.03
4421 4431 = -7.30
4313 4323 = -5.41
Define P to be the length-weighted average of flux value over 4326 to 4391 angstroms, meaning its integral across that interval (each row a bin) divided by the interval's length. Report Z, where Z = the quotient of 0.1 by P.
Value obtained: 0.0137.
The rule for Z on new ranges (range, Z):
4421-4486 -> 0.0147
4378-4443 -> 0.0146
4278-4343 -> 0.0135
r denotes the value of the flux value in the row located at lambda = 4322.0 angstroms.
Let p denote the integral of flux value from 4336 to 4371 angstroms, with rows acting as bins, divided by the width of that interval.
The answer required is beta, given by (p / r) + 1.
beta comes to 1.96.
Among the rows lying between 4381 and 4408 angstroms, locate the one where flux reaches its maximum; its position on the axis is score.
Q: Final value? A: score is 4397.0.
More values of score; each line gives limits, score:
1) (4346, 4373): 4362.0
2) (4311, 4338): 4322.0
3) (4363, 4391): 4369.5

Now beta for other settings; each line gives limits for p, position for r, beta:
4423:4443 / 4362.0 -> 1.81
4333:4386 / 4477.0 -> 2.04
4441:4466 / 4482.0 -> 1.94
